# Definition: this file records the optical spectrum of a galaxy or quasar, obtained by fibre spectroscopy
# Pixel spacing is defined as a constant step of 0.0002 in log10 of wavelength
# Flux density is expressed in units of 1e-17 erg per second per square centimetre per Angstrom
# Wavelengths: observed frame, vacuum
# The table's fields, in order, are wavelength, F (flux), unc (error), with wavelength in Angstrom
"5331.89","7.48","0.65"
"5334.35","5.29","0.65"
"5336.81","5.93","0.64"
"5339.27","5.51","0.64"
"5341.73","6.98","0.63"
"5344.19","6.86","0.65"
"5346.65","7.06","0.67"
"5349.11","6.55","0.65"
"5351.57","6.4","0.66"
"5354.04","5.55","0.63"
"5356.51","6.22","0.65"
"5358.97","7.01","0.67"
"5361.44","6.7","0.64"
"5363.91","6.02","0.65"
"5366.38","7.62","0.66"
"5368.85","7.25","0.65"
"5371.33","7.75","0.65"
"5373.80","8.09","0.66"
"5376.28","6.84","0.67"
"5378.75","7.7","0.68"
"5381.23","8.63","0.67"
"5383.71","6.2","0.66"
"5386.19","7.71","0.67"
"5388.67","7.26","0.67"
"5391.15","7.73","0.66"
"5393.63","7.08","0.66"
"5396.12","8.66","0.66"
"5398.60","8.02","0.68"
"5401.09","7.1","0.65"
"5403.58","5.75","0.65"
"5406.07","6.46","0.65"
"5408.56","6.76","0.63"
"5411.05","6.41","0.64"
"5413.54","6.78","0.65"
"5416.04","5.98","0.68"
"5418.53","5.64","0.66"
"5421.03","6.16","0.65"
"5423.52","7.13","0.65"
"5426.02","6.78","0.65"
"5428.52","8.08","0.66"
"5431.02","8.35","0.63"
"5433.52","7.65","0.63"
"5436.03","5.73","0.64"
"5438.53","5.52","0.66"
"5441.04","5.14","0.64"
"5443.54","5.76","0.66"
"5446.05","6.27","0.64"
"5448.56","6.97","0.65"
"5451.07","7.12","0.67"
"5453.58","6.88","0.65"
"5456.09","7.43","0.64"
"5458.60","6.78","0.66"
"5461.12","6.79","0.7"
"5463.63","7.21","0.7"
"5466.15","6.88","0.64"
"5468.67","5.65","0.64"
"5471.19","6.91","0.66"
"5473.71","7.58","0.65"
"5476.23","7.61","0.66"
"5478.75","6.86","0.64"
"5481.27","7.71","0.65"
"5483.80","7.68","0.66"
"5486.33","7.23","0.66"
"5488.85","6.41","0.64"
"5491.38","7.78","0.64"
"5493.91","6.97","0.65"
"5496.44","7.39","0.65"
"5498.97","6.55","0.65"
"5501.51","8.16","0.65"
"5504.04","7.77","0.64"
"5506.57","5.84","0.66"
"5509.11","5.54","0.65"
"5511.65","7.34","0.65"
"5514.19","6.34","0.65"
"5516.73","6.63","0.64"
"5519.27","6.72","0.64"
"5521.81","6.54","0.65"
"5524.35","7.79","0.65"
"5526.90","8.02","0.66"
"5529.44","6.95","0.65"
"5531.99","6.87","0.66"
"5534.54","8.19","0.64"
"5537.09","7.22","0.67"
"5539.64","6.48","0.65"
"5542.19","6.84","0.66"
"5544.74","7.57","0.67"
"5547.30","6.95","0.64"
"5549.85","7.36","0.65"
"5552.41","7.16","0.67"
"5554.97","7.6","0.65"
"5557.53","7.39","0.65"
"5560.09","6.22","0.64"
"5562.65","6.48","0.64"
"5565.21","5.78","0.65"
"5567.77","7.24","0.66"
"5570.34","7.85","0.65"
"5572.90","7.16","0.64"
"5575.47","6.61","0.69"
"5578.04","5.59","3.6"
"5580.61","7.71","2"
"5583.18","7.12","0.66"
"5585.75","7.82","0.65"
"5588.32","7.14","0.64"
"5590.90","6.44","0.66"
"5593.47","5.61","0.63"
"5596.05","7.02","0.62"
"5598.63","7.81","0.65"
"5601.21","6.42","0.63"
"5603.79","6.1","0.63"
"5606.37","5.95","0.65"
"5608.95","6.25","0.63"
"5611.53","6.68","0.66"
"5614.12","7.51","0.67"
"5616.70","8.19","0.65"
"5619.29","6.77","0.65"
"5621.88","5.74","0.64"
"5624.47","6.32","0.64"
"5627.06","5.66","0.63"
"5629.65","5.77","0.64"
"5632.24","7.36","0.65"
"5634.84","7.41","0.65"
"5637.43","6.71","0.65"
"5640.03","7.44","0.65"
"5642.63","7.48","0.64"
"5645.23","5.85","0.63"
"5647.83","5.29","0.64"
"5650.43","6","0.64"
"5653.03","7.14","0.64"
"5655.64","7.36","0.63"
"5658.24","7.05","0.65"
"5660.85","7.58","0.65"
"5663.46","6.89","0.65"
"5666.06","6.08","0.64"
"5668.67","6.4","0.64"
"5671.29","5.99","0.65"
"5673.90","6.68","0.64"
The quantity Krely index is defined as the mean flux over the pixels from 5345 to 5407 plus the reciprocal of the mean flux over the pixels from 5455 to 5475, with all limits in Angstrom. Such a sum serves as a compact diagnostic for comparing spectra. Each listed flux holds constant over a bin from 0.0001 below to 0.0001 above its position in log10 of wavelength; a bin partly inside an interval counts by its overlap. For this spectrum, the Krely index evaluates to 7.24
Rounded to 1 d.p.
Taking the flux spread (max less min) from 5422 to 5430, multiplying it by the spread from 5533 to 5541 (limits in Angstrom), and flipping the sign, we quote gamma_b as -2.2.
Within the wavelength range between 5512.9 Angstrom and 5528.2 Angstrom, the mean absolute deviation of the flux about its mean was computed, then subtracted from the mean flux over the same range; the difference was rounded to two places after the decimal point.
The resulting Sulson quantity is 6.41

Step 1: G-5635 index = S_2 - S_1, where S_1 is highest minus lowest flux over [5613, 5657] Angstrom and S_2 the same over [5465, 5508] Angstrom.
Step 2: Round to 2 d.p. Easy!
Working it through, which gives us -0.39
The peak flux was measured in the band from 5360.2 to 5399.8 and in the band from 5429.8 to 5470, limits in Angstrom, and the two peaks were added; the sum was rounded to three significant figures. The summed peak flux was 17.0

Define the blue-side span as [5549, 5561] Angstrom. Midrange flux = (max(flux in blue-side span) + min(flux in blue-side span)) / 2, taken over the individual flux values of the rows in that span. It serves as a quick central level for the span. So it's 6.9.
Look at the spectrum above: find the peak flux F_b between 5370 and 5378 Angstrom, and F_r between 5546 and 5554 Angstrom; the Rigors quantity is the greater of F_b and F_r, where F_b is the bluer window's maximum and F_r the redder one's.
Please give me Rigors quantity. 8.09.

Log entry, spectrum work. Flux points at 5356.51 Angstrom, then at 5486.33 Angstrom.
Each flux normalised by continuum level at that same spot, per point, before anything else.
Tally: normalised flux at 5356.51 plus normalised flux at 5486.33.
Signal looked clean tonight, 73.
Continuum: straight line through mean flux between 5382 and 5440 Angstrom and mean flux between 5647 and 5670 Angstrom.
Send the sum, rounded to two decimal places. 1.95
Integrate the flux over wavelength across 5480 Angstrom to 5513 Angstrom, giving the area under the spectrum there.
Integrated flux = 234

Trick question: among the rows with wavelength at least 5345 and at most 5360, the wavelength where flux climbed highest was 5346.65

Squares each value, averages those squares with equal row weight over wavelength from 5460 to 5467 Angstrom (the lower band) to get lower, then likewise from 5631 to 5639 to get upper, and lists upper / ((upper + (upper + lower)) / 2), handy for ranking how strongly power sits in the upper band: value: 0.679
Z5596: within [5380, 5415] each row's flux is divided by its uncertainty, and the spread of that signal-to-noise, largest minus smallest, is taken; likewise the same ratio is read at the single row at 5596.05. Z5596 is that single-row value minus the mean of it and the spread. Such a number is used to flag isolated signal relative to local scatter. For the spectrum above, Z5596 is 3.52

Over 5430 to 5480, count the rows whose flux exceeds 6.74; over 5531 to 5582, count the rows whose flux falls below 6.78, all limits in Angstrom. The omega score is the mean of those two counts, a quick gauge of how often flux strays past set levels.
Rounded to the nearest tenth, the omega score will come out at 10.0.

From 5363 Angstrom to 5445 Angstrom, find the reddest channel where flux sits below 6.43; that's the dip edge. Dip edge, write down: 5443.54 Angstrom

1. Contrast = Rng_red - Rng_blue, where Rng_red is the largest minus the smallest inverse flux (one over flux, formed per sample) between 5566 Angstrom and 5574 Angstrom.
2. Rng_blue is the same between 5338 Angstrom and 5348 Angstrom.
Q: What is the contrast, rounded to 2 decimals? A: -0.03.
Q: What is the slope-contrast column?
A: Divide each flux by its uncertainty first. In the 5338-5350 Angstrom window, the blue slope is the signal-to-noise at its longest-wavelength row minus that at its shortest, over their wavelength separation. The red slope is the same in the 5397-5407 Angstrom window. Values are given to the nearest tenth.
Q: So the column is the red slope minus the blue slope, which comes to -0.4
